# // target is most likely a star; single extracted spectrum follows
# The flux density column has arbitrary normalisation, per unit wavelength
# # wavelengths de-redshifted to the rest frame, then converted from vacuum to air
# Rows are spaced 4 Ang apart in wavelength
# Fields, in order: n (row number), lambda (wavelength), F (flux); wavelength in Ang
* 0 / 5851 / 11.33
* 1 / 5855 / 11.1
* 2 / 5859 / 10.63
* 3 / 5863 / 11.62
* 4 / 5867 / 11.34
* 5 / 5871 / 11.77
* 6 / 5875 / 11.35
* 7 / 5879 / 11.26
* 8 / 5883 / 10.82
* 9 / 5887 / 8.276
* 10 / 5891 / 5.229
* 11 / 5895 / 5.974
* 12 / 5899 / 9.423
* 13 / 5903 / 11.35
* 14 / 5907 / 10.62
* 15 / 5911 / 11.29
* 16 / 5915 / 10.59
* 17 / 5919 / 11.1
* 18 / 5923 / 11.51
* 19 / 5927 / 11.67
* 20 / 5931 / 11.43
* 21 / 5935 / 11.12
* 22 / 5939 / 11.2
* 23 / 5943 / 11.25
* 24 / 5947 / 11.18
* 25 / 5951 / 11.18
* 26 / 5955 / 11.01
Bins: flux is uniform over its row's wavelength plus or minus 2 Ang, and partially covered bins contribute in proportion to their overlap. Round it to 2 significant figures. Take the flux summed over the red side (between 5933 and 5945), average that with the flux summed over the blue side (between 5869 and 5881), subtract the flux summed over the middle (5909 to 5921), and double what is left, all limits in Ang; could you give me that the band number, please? 2.0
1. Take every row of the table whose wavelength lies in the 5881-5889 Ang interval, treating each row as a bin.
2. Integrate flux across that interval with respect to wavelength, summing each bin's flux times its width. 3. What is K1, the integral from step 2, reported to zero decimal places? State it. 76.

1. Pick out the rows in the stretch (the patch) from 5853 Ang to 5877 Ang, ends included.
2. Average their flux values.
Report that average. 11.3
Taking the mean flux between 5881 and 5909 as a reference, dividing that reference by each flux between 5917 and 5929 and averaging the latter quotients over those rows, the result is 0.77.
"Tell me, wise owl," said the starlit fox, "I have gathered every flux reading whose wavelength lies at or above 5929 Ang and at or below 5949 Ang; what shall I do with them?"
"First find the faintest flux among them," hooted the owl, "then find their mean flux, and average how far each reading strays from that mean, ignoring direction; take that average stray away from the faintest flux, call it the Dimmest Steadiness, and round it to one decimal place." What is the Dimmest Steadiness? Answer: 11.0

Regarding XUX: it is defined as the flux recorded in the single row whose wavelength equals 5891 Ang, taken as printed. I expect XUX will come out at 5.229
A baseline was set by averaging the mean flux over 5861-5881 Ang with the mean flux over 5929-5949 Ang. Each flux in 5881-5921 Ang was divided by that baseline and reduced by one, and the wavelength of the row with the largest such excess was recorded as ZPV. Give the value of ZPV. 5903 Ang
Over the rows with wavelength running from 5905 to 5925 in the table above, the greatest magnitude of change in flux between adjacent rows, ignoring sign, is 0.7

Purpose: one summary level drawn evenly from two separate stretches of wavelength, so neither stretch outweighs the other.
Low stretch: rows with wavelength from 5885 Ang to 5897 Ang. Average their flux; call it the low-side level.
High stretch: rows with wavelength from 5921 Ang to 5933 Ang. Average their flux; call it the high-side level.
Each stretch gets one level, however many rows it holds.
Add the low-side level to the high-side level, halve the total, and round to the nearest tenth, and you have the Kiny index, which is 9.0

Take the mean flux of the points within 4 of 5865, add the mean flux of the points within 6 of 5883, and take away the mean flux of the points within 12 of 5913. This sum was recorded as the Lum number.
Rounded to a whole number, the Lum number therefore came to 11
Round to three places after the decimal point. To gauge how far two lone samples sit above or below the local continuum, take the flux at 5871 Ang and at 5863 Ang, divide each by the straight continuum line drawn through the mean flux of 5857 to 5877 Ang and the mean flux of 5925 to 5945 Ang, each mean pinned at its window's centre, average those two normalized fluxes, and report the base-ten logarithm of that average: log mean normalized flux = 0.013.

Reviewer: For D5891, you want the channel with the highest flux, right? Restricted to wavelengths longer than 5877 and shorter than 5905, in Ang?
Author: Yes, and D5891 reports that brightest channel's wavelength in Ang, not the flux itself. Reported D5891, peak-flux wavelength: 5903 Ang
